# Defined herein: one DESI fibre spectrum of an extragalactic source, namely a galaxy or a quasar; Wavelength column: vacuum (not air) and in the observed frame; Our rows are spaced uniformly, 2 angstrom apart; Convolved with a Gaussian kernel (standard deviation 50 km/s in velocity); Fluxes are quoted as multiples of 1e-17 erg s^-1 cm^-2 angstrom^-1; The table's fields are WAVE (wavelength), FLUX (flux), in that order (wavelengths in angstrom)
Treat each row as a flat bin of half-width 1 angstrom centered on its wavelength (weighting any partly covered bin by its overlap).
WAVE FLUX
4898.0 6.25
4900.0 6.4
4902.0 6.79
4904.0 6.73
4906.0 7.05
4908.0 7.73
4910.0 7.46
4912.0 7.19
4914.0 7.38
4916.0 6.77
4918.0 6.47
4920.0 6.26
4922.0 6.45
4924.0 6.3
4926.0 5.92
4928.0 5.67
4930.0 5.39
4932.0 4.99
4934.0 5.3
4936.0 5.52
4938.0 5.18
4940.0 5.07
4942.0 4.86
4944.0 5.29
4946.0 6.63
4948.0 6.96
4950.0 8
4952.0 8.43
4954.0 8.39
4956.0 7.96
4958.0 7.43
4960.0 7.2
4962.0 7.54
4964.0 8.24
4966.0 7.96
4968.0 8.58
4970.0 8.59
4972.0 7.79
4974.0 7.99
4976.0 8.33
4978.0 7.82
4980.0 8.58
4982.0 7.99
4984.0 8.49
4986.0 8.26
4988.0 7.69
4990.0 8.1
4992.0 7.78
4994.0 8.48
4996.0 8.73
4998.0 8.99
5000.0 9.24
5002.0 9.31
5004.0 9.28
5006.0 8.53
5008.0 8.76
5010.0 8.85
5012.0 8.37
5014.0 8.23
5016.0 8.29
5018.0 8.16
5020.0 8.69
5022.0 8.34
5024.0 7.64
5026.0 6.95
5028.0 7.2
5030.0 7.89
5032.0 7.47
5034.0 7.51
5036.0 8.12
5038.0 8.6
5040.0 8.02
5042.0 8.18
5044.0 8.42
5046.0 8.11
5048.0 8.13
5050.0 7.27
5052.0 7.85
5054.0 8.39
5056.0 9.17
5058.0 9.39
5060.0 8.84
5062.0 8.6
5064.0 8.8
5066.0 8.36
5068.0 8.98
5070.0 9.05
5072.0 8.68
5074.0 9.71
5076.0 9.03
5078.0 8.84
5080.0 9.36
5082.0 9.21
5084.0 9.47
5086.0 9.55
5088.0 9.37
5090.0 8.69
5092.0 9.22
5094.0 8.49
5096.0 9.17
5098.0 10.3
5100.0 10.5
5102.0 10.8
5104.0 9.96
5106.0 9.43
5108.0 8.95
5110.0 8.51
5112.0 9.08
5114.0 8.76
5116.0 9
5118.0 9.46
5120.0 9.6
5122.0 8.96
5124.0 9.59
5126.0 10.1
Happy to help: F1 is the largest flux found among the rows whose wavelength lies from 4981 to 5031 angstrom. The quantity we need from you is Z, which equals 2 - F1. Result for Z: -7.3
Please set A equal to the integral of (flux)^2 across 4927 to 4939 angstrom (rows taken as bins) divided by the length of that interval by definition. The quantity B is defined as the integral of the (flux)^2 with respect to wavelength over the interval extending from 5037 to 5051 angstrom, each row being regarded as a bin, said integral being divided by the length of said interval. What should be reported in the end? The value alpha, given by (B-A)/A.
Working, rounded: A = 28.6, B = 66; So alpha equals 1.3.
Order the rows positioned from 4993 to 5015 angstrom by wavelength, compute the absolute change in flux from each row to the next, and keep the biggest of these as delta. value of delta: 0.75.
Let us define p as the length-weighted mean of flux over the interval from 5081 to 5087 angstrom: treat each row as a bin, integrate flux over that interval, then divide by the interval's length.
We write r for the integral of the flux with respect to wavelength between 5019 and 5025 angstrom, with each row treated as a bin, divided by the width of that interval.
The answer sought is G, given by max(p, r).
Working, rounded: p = 9.4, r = 8.2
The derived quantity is 9.4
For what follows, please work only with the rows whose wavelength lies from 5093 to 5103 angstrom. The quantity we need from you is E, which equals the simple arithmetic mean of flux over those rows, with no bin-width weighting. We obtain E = 9.9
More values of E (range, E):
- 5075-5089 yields 9.3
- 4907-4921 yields 7.0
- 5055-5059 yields 9.3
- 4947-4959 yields 7.9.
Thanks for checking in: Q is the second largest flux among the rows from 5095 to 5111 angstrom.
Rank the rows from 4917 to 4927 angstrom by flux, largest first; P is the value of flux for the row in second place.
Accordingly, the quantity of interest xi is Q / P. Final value 1.63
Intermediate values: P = 6.45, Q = 10.5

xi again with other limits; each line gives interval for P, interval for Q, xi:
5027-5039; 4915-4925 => 0.80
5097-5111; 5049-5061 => 0.87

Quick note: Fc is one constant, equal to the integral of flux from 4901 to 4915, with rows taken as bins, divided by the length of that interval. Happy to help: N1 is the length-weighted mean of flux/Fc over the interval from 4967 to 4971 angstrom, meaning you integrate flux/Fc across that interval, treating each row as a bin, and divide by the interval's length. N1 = 1.19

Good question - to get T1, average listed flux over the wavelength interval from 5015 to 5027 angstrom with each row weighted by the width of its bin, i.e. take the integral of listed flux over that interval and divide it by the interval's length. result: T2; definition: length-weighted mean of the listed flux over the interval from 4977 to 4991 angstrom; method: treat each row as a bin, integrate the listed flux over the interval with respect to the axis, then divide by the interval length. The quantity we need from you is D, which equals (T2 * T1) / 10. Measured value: 6.5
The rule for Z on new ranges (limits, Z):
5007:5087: -7.7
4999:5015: -7.3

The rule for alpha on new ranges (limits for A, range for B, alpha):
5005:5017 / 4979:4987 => 0.0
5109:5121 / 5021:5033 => -0.3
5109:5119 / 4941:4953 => -0.4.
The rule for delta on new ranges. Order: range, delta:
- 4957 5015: 0.80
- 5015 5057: 0.86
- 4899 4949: 1.34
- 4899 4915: 0.68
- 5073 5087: 0.68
